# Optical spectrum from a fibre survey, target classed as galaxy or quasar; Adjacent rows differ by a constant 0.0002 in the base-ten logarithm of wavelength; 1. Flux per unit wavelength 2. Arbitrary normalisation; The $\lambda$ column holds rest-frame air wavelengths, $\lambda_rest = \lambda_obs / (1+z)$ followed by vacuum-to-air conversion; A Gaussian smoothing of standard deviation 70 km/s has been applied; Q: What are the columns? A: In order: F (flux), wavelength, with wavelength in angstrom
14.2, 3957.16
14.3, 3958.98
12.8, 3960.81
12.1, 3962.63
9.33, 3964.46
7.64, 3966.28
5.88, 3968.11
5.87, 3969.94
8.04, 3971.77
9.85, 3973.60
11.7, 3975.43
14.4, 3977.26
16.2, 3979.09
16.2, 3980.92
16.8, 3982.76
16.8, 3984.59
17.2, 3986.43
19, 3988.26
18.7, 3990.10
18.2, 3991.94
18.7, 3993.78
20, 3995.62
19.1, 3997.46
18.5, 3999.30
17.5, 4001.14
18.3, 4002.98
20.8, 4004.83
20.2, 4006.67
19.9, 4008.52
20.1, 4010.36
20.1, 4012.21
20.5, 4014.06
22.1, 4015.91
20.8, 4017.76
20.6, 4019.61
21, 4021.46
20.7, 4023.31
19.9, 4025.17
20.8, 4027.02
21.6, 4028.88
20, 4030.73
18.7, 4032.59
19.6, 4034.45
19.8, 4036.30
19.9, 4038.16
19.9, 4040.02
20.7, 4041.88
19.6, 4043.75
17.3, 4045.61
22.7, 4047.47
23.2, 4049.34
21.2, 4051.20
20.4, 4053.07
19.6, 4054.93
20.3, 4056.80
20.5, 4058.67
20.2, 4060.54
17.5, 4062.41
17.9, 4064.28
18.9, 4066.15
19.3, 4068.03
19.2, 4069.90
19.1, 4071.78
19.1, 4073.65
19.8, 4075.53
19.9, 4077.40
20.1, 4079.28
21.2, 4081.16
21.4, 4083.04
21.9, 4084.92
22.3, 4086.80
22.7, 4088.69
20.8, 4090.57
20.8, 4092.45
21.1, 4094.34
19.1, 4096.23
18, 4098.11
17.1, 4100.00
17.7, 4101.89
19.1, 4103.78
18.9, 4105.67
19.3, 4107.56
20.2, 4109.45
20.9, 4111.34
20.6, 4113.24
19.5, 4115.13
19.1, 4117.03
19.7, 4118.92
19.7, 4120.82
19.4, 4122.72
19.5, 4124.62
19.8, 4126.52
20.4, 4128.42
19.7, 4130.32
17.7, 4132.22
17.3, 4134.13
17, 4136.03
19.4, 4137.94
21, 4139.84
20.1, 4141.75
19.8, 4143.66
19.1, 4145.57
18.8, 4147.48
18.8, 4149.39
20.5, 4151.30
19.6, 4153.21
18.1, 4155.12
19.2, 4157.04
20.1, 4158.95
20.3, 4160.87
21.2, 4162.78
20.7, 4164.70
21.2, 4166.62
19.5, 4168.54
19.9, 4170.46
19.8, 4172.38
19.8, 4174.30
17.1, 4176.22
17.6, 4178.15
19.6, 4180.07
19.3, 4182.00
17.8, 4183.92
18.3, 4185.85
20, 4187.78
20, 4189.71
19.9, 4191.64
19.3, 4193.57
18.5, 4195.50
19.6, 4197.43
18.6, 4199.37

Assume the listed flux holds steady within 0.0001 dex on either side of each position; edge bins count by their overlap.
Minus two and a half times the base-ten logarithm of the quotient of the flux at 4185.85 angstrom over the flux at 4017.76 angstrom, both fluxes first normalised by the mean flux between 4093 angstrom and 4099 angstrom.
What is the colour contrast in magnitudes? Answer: 0.14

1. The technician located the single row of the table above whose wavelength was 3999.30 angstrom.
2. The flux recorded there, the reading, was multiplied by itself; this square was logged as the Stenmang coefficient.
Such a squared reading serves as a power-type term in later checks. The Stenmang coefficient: 342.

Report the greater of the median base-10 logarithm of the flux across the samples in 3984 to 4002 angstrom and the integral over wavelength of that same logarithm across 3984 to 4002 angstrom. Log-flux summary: 23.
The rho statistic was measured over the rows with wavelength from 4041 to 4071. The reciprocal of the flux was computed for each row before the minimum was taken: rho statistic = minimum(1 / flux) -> 0.0431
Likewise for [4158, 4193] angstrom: 0.0472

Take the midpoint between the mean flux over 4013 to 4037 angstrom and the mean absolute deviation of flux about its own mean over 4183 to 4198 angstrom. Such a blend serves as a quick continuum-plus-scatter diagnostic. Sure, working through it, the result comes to 10.6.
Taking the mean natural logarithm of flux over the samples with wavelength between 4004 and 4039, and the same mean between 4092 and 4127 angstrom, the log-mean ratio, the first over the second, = 1.02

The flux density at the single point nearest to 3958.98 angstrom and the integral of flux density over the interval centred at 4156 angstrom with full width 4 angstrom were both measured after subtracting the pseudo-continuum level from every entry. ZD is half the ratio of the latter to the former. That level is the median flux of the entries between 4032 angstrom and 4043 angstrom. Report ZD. 0.4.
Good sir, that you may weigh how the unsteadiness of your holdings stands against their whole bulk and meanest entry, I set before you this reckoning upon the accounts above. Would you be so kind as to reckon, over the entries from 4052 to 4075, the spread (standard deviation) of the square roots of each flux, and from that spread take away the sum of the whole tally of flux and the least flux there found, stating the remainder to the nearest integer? -249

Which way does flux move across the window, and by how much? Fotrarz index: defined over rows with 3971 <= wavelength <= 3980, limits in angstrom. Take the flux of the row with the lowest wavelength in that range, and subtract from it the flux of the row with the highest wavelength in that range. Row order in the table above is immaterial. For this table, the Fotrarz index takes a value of -8.2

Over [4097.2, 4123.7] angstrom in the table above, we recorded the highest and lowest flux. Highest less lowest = 3.8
